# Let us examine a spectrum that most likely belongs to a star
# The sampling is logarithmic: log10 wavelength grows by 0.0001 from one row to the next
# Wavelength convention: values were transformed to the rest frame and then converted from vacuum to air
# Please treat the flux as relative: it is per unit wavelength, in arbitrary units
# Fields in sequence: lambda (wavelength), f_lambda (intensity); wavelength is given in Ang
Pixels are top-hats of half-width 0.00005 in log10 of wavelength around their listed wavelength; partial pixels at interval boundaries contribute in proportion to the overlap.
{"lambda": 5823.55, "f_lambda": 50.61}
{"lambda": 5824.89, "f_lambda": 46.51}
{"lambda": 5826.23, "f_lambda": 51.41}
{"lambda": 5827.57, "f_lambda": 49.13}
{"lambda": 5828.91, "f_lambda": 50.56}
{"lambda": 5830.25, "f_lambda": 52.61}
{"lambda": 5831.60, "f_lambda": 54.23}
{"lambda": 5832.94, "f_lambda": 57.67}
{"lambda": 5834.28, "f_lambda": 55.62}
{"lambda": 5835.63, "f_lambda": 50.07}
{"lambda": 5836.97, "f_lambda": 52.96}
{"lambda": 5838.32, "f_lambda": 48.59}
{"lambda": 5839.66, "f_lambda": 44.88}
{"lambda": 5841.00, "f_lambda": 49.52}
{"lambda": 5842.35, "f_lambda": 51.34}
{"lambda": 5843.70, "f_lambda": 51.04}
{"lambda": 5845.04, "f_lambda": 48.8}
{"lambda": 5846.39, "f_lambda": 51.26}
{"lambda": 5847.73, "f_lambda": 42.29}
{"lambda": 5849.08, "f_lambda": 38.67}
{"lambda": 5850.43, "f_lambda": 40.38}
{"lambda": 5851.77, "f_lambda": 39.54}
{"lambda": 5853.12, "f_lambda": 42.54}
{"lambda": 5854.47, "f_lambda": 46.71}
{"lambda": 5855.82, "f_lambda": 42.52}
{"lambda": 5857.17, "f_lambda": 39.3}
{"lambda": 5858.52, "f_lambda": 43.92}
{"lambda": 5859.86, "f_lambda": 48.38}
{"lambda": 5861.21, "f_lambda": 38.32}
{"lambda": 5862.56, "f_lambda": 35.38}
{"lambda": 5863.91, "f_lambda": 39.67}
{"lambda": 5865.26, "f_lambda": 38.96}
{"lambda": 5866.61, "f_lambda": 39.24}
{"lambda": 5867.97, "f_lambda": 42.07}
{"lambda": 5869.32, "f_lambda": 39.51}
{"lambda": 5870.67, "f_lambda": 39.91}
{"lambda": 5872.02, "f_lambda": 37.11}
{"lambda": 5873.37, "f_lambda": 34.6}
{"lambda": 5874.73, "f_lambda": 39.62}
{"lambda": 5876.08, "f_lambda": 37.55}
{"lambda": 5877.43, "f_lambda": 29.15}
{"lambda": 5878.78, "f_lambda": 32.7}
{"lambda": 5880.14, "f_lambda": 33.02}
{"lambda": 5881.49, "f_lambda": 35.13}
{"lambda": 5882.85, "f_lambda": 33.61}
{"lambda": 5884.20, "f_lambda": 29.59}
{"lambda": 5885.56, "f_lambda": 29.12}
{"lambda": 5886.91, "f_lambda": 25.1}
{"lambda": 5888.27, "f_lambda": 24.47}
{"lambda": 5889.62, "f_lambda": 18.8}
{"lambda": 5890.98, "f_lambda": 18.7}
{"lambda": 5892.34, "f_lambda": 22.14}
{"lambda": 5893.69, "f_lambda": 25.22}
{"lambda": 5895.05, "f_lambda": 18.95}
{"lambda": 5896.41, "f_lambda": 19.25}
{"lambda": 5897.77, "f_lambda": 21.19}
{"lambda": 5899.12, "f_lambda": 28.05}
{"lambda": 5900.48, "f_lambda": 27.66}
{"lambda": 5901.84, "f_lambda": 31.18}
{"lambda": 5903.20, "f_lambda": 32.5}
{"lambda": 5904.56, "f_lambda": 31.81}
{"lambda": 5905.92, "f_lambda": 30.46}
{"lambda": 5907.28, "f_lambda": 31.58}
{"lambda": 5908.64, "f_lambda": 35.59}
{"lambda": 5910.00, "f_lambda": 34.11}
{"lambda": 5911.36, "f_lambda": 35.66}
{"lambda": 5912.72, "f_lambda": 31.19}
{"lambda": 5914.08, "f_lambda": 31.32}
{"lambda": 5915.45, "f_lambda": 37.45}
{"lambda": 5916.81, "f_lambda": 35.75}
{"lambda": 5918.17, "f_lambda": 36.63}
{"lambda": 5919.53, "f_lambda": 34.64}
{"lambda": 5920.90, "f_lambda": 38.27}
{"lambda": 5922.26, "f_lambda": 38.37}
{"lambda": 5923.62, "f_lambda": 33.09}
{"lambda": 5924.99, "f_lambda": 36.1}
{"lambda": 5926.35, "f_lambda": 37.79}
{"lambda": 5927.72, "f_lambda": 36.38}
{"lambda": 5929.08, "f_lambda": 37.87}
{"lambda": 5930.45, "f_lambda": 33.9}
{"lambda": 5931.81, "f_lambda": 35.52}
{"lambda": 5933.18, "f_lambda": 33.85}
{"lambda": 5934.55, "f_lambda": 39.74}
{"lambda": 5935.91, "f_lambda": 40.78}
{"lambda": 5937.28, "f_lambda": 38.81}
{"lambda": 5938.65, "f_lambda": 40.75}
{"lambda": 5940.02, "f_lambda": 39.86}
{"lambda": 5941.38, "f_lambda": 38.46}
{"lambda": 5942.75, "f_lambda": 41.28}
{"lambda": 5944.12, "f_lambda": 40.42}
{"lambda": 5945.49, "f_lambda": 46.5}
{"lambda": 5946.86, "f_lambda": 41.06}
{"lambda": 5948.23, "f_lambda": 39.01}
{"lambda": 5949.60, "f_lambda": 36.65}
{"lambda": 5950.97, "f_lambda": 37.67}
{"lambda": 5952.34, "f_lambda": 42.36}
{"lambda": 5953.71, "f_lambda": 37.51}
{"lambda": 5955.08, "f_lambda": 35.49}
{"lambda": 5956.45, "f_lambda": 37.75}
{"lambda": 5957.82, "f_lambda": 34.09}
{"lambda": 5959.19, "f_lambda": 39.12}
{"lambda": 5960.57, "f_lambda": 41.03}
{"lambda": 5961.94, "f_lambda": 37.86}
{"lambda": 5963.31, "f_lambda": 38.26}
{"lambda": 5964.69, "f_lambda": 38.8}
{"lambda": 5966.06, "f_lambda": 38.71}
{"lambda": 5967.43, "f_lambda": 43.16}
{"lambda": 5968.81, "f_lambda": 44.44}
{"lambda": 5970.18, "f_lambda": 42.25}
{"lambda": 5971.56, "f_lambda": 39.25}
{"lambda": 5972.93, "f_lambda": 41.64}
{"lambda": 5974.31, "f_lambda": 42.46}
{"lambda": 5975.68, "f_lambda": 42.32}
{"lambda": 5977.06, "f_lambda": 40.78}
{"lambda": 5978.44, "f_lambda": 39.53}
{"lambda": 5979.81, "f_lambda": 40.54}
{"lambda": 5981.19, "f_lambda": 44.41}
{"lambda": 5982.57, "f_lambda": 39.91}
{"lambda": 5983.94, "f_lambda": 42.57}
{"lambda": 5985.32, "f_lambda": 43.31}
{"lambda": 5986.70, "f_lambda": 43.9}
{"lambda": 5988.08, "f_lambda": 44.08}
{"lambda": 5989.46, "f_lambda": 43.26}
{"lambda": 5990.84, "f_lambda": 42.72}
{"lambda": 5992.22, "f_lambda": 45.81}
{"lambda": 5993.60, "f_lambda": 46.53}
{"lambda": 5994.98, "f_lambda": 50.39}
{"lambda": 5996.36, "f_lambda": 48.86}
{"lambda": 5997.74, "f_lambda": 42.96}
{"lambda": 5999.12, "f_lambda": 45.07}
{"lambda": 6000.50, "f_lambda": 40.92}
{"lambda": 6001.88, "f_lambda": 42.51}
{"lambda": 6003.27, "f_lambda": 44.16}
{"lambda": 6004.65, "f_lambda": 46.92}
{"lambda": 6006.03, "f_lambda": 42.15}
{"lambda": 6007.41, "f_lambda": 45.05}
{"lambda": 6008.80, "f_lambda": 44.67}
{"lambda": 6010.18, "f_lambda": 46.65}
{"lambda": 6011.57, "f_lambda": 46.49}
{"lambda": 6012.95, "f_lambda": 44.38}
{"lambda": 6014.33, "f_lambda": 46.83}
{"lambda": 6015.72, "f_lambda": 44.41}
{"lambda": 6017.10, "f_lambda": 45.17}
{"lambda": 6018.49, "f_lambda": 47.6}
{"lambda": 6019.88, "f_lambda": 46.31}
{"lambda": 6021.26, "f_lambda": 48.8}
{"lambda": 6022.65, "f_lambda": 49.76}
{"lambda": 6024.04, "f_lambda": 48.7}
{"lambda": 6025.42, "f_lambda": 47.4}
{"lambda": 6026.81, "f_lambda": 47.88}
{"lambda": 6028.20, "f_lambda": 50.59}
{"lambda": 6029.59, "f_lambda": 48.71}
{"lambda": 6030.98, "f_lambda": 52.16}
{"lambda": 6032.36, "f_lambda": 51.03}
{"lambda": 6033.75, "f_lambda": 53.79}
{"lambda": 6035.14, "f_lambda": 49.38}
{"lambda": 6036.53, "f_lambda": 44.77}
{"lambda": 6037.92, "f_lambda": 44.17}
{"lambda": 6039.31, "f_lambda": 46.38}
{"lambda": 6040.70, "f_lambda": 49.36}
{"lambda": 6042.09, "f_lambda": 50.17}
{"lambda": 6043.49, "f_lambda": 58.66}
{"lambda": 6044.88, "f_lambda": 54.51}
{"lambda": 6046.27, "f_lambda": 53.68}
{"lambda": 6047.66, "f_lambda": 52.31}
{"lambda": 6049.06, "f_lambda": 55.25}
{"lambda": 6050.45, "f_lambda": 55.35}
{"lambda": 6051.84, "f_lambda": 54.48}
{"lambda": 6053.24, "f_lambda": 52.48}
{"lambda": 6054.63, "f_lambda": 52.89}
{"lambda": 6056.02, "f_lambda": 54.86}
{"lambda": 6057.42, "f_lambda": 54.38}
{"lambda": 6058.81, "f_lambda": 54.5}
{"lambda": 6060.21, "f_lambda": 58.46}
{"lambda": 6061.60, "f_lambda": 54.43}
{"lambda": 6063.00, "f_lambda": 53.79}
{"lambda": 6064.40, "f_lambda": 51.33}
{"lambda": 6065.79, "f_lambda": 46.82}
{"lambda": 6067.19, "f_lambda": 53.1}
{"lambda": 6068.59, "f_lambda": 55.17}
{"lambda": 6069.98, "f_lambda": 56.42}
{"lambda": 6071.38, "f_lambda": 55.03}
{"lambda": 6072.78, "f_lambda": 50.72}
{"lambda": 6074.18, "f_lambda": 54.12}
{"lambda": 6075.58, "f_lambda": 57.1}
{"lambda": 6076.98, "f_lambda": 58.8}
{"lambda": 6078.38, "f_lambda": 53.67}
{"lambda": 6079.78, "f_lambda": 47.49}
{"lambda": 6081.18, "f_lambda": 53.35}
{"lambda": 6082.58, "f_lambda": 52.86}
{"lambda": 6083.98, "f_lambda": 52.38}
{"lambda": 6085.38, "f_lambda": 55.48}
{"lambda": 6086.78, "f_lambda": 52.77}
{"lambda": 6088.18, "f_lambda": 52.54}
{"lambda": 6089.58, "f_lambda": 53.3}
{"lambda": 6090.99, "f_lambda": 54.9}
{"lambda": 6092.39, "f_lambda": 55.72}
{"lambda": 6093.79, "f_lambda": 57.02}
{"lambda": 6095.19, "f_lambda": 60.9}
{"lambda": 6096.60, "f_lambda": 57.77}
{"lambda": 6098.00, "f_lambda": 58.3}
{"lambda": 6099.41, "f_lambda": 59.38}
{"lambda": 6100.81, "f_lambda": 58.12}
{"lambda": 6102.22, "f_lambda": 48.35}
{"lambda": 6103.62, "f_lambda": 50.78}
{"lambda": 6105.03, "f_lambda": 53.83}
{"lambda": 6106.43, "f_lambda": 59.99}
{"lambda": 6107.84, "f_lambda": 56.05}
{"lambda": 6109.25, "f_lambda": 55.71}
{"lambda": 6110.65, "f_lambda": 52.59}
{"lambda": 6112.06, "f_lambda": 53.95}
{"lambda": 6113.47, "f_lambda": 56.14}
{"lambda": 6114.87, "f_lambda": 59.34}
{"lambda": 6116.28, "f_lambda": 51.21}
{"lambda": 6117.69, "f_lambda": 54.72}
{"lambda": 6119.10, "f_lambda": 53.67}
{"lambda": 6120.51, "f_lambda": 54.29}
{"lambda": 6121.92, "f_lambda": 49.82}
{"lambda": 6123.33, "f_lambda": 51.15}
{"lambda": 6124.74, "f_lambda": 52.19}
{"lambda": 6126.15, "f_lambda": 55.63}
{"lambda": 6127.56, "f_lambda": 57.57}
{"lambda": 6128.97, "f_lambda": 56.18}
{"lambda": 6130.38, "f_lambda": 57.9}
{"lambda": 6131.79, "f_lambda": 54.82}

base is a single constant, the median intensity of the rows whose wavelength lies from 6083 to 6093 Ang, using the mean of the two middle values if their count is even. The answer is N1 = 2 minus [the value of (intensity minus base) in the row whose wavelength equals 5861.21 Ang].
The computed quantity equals 17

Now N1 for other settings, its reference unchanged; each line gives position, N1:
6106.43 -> -5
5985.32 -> 12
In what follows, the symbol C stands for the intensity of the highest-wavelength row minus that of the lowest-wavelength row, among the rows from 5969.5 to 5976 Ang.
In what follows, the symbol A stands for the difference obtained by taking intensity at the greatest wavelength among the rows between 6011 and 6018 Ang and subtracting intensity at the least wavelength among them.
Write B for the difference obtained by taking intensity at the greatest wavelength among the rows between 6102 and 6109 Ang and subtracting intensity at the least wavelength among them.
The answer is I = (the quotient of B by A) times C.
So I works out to -0.4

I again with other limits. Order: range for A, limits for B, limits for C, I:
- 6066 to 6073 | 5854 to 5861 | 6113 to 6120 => 1.7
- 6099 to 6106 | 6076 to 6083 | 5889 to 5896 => 0.2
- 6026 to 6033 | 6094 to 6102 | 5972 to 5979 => 1.9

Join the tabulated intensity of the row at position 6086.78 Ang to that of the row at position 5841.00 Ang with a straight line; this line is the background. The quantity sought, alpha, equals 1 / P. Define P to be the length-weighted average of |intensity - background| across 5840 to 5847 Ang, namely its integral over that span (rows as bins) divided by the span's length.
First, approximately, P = 1.3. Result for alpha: 0.8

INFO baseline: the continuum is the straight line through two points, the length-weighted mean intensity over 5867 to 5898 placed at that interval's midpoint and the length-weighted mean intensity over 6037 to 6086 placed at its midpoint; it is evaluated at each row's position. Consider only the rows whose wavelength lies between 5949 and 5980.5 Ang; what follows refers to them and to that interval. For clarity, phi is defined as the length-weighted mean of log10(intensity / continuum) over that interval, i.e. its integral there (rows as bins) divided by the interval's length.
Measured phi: -0.012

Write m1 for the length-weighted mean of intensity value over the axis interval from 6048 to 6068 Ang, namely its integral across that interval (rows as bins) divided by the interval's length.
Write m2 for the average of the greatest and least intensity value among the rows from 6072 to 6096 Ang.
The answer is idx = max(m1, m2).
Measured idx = 54.2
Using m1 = 54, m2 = 54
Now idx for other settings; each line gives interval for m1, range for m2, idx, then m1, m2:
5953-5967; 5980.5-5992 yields 42.2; 38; 42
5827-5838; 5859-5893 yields 52.7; 53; 34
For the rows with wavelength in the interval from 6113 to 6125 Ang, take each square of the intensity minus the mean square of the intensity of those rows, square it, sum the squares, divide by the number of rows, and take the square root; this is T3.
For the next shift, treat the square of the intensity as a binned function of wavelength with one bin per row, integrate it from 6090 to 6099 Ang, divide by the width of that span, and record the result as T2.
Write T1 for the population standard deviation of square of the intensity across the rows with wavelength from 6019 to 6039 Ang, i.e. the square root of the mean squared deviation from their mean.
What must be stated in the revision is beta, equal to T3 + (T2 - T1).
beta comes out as 3344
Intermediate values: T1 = 251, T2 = 3293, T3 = 302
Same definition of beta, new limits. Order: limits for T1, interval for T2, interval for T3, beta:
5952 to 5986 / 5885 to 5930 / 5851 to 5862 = 1055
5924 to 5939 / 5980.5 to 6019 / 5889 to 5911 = 2135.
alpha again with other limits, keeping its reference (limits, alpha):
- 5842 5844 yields 0.6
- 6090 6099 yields 0.2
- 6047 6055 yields 0.6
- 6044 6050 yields 0.5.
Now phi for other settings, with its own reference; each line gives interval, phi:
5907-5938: 0.008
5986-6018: -0.006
